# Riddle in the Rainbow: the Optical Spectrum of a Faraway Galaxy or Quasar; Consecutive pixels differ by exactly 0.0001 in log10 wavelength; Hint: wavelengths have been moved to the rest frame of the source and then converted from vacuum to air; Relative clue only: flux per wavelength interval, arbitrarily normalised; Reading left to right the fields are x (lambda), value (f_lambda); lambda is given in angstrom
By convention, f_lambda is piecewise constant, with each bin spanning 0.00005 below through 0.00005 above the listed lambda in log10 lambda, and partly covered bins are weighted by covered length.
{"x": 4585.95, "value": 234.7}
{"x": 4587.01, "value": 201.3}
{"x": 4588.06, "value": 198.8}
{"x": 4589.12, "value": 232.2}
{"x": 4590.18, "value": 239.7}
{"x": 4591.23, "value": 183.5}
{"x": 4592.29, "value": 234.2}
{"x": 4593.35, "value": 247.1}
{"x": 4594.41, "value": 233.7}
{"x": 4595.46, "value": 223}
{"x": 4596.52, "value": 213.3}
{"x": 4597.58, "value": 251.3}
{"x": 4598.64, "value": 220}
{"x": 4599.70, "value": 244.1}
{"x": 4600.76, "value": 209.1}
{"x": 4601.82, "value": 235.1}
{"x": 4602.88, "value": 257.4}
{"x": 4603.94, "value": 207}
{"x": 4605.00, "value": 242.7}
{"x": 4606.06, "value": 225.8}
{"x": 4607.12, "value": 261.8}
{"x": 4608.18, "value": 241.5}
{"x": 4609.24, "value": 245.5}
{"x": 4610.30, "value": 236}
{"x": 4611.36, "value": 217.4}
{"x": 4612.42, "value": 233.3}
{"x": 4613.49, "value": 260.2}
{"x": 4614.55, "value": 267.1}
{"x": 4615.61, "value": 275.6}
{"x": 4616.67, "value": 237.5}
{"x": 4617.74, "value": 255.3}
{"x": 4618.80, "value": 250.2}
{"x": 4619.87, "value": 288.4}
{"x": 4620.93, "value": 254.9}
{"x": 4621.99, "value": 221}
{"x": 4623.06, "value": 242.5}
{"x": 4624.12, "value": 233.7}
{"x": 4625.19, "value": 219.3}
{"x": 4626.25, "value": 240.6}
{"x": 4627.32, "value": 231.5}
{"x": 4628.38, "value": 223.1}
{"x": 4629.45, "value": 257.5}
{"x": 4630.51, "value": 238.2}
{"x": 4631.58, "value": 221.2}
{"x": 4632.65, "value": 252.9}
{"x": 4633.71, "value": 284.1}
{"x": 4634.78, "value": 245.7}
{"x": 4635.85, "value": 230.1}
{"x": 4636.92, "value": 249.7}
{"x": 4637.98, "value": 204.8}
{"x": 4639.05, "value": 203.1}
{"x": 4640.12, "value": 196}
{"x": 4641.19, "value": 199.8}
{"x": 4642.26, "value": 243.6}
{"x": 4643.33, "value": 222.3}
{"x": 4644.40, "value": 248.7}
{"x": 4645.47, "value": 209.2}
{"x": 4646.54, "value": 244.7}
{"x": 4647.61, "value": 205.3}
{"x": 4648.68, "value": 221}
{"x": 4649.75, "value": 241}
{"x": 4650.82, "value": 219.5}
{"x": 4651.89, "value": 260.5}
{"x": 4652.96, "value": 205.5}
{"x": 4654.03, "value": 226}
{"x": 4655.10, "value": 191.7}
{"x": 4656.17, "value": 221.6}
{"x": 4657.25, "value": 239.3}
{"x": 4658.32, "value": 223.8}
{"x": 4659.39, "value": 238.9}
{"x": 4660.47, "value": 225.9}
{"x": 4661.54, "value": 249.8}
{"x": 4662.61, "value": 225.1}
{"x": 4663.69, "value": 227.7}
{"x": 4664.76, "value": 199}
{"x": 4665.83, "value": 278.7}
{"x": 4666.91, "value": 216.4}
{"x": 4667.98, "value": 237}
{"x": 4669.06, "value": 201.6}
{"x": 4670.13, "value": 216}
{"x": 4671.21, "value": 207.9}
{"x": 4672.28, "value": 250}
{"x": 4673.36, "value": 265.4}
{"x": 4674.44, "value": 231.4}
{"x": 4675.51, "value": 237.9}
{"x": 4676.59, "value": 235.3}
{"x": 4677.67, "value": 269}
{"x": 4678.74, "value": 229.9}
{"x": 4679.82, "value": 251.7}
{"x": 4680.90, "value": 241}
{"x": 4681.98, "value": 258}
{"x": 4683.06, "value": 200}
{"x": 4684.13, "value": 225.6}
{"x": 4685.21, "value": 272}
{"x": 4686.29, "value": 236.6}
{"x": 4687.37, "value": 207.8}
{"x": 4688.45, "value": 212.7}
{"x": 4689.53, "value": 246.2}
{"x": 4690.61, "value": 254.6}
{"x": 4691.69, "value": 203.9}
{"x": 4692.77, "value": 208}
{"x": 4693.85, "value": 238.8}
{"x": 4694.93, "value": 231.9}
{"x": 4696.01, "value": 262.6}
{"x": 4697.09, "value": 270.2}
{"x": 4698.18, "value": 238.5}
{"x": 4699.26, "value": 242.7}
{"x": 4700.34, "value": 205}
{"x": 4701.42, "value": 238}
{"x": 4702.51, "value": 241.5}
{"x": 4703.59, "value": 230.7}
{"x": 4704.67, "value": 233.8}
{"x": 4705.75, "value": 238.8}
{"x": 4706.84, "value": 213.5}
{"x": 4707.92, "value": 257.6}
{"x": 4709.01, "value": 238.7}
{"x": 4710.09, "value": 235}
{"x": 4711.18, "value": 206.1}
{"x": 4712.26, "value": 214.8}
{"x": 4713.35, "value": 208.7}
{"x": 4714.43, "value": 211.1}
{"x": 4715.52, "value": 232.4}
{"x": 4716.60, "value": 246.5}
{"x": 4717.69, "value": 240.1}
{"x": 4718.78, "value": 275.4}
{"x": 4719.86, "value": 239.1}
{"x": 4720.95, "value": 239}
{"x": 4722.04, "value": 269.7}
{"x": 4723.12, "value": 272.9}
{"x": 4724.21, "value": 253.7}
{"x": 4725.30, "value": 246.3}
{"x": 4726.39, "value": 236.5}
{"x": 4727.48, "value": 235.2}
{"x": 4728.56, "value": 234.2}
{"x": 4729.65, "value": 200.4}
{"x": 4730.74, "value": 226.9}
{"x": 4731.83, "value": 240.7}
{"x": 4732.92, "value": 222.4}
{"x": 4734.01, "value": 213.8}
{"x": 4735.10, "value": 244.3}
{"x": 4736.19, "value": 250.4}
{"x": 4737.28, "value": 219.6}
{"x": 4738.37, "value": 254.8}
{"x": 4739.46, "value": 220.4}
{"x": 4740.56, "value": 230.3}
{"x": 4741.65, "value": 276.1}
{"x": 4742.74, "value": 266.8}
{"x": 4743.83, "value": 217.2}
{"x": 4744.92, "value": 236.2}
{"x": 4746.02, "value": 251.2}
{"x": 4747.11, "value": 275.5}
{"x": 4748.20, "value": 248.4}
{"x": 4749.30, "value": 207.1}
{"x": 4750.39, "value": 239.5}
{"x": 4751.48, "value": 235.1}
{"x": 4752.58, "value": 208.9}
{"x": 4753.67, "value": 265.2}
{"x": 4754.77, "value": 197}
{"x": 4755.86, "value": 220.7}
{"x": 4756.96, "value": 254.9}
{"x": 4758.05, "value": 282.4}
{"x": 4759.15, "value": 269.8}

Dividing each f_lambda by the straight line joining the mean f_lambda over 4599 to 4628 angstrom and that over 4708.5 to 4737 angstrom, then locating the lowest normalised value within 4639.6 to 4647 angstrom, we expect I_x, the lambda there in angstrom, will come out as 4640.12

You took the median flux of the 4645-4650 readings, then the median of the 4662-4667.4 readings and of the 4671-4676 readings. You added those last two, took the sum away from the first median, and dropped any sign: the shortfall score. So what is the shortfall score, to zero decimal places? 242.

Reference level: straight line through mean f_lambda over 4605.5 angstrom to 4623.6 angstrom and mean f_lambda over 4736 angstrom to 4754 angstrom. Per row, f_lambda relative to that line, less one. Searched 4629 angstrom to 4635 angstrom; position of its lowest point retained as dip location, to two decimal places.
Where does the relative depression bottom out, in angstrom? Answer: 4631.58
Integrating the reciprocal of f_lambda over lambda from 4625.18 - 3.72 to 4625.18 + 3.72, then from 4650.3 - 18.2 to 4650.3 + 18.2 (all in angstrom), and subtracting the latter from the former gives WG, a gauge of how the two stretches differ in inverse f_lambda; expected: -0.13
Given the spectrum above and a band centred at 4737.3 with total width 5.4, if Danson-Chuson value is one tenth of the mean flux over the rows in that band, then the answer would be 23.8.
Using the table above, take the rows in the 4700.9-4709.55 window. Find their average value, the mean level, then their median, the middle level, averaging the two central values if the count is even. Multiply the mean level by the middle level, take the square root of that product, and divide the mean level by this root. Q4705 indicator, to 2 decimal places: 1.00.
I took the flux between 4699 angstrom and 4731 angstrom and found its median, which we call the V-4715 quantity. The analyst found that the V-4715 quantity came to 237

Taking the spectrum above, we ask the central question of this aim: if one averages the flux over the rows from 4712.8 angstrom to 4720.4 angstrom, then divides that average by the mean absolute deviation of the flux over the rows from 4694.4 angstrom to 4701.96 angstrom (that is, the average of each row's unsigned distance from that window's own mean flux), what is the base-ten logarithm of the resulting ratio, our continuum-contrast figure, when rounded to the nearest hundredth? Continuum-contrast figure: 1.20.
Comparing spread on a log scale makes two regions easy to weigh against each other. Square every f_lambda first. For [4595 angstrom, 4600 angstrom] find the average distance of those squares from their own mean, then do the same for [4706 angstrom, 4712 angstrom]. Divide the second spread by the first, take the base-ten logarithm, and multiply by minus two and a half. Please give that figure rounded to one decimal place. -0.1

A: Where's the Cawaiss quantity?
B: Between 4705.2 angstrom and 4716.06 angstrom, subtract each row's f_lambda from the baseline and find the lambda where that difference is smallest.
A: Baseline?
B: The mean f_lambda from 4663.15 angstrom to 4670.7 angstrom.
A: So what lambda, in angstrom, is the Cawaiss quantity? 4707.92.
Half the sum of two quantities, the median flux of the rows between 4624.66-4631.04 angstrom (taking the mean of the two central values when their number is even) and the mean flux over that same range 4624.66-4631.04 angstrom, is 235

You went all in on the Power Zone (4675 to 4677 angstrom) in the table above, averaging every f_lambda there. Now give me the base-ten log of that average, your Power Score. 2.37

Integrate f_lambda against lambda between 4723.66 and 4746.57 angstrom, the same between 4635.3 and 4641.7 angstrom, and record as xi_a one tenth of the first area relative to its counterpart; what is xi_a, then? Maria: 0.40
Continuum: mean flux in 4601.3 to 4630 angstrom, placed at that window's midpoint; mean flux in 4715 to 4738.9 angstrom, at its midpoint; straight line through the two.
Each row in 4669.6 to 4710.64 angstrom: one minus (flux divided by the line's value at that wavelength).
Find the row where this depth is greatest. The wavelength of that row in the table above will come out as 4683.06 angstrom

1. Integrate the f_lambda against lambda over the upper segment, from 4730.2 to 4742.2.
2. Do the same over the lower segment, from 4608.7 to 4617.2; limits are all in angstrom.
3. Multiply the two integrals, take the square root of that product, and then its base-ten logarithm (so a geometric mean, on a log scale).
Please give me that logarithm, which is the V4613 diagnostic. 3.39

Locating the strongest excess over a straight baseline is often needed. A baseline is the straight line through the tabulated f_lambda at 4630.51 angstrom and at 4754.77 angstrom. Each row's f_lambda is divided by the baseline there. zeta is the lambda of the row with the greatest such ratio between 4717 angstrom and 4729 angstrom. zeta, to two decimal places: 4718.78 angstrom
